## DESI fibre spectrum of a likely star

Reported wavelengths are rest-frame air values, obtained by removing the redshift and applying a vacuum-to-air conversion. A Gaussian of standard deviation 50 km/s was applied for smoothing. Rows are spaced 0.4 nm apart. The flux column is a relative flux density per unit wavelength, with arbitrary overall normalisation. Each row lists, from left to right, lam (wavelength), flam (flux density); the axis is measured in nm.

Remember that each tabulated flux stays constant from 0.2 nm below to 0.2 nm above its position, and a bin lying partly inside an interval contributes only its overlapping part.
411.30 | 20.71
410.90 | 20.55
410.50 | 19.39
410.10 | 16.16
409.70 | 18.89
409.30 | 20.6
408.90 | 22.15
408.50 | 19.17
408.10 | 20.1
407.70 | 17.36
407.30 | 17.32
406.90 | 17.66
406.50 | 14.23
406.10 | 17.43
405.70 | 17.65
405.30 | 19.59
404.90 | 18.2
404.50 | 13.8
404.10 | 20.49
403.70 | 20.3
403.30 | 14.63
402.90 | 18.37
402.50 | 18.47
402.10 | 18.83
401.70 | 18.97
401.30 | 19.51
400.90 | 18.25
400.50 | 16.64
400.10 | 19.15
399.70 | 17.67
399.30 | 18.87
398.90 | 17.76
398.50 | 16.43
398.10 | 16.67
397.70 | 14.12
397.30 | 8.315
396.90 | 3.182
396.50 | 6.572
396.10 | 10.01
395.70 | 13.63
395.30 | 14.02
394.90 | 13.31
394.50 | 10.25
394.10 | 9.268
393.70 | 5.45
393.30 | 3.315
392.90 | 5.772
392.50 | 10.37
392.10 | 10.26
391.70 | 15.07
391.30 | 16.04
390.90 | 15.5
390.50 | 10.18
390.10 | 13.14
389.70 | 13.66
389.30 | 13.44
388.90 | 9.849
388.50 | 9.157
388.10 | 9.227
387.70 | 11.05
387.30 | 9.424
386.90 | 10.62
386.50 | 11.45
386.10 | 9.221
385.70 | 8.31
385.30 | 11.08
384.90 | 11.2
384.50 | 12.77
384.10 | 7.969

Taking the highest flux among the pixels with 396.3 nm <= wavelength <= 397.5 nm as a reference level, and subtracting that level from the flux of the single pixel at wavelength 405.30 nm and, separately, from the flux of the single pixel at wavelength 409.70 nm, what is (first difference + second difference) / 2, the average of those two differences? 11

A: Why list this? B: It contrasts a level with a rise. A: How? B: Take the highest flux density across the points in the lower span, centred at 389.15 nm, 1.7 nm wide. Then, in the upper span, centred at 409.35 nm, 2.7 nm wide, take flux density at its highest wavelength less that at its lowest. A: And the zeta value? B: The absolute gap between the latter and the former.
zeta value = 14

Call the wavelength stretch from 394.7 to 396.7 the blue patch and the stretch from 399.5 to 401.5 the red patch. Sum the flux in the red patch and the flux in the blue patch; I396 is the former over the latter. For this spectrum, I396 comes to 1.6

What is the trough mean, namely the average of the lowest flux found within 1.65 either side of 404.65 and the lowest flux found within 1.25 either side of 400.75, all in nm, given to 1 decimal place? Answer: 15.2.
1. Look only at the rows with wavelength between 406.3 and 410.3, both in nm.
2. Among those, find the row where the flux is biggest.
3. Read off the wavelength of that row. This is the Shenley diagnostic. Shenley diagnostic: 408.90 nm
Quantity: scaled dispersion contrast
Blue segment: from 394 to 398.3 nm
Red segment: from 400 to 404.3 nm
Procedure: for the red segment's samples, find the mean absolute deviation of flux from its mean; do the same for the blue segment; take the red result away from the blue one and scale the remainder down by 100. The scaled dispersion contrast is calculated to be 0.021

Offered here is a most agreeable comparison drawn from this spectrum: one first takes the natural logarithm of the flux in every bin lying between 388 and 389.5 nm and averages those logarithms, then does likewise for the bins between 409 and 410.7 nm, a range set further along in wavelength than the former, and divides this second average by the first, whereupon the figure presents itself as 1.26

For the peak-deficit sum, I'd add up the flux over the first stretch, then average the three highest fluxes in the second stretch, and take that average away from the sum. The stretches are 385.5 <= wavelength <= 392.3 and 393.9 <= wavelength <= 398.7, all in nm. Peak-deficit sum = 180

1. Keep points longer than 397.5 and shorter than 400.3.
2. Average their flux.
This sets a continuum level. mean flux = 17.2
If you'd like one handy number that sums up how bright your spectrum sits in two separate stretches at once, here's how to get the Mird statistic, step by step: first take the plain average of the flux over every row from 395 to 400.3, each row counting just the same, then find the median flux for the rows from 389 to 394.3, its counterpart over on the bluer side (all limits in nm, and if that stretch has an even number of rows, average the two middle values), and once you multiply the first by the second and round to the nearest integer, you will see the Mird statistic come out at 141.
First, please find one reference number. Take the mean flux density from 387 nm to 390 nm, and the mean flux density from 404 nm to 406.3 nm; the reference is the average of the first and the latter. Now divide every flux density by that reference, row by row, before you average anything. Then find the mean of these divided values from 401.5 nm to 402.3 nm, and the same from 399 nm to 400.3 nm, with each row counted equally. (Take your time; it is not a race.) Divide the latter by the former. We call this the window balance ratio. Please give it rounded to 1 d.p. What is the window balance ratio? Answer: 1.0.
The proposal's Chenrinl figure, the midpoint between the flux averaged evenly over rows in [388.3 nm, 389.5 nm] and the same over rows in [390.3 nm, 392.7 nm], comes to 12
